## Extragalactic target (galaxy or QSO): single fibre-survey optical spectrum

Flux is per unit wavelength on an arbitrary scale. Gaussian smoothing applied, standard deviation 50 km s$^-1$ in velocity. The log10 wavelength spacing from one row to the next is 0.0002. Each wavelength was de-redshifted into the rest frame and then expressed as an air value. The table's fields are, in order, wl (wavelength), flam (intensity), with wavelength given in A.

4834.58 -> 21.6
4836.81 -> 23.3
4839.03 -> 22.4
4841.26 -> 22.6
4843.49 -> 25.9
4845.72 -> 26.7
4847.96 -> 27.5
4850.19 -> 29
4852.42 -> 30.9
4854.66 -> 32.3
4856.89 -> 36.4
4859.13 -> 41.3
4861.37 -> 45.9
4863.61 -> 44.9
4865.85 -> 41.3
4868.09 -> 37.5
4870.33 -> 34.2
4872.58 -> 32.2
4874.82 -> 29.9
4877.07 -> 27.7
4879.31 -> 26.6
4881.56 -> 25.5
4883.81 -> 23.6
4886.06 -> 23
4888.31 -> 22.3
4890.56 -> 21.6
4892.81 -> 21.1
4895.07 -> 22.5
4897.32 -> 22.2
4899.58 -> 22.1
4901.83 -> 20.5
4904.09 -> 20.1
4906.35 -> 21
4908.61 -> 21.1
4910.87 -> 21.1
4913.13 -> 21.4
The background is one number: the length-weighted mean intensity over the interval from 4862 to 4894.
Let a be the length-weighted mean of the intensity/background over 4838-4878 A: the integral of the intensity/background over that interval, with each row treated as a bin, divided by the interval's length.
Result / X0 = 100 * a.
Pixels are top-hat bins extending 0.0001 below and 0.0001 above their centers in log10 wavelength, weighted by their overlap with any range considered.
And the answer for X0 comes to 111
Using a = 1.1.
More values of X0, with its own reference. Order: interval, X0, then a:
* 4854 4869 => 136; 1.4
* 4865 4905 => 89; 0.9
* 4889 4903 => 73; 0.7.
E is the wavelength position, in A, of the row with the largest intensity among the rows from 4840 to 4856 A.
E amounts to 4854.66 A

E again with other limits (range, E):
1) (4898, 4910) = 4899.58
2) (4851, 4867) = 4861.37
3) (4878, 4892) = 4879.31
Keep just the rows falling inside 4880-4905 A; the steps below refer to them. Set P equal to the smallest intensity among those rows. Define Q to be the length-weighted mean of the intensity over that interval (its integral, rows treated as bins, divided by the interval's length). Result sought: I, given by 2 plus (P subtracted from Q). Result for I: 4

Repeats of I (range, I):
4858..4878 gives 12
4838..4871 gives 13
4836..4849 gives 4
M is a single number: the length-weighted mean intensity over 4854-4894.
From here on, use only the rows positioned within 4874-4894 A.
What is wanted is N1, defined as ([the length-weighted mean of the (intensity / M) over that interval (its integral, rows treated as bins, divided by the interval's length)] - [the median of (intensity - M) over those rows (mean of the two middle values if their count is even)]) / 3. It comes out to 2.9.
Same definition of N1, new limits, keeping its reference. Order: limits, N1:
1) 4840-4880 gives 0.3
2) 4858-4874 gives -2.9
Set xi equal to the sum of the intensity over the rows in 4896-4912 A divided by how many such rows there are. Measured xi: 21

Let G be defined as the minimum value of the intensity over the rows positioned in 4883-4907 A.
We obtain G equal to 20.1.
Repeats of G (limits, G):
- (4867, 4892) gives 21.6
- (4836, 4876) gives 22.4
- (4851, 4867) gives 30.9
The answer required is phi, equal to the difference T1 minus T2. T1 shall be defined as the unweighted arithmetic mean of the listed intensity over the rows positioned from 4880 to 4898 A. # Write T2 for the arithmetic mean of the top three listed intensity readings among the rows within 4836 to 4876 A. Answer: -21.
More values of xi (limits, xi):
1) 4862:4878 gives 35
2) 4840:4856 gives 28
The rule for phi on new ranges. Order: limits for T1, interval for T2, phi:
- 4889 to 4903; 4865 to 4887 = -16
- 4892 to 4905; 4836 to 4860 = -15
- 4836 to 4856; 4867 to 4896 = -8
